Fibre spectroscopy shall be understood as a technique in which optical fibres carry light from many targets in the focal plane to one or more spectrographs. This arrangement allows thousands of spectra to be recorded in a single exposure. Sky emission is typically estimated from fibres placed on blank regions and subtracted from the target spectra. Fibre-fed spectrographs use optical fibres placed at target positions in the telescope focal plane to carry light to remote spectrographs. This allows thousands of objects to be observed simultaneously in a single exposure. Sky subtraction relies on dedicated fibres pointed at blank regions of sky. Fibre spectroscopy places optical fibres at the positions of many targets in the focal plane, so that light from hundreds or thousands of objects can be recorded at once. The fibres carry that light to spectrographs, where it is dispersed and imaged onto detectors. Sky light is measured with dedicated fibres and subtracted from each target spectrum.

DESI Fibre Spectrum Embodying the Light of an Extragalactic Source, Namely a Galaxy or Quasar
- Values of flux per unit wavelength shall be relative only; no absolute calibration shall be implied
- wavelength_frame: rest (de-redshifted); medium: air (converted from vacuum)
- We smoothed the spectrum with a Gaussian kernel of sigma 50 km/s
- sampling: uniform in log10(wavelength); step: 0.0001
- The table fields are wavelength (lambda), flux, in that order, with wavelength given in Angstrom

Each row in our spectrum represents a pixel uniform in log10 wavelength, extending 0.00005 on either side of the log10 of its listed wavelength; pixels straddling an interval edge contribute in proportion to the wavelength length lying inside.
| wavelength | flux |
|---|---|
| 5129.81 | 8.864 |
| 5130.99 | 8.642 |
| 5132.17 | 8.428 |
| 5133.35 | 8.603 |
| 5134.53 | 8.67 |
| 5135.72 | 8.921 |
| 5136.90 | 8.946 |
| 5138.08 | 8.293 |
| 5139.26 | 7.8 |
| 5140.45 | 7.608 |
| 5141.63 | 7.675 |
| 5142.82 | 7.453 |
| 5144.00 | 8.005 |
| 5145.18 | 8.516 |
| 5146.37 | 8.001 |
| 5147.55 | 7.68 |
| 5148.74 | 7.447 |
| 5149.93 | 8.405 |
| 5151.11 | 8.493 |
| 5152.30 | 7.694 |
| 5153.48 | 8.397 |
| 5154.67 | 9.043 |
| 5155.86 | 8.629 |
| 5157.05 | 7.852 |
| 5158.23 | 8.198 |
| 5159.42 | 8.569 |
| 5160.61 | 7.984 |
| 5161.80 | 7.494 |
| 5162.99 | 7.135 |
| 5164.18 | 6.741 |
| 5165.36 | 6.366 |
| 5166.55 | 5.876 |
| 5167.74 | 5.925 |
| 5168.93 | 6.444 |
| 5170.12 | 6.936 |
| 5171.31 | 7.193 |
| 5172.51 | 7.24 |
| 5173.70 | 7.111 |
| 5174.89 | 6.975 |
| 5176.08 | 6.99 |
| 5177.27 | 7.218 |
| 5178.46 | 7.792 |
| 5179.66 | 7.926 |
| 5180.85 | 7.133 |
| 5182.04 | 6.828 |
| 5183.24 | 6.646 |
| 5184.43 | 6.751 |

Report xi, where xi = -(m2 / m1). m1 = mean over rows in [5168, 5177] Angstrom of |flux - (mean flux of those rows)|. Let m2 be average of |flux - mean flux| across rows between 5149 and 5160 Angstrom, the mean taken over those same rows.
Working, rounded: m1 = 0.17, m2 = 0.30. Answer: -1.76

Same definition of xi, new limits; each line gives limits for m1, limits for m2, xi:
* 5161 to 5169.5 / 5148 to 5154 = -0.87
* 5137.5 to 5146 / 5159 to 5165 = -1.77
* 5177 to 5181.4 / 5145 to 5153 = -1.10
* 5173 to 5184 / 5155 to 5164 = -1.34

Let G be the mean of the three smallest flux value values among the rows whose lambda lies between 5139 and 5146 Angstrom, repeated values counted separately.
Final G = 7.6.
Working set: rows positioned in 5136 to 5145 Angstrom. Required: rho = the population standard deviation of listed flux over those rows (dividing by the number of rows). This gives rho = 0.47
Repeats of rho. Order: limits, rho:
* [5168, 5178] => 0.24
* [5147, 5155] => 0.53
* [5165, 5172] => 0.48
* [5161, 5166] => 0.42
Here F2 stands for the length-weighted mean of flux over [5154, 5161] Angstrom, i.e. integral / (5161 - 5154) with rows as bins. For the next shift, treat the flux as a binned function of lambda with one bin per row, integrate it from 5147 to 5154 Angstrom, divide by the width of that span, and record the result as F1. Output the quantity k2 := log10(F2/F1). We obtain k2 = 0.019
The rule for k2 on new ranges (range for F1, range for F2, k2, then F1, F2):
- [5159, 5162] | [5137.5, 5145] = -0.011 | 8.0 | 7.85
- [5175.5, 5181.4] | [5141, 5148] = 0.027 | 7.4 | 7.90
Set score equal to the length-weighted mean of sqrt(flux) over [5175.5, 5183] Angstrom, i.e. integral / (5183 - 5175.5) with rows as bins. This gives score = 2.70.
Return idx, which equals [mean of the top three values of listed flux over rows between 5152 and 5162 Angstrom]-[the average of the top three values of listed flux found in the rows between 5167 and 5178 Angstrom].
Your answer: 1.5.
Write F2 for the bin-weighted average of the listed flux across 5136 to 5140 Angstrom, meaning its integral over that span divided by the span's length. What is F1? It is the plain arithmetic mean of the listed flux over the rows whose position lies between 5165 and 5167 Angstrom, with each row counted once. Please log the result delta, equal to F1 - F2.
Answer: -2.2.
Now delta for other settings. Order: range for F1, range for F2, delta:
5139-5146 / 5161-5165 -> 0.7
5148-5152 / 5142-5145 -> 0.3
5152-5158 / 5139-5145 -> 0.6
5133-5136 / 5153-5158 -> 0.3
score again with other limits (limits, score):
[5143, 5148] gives 2.83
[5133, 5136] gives 2.95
